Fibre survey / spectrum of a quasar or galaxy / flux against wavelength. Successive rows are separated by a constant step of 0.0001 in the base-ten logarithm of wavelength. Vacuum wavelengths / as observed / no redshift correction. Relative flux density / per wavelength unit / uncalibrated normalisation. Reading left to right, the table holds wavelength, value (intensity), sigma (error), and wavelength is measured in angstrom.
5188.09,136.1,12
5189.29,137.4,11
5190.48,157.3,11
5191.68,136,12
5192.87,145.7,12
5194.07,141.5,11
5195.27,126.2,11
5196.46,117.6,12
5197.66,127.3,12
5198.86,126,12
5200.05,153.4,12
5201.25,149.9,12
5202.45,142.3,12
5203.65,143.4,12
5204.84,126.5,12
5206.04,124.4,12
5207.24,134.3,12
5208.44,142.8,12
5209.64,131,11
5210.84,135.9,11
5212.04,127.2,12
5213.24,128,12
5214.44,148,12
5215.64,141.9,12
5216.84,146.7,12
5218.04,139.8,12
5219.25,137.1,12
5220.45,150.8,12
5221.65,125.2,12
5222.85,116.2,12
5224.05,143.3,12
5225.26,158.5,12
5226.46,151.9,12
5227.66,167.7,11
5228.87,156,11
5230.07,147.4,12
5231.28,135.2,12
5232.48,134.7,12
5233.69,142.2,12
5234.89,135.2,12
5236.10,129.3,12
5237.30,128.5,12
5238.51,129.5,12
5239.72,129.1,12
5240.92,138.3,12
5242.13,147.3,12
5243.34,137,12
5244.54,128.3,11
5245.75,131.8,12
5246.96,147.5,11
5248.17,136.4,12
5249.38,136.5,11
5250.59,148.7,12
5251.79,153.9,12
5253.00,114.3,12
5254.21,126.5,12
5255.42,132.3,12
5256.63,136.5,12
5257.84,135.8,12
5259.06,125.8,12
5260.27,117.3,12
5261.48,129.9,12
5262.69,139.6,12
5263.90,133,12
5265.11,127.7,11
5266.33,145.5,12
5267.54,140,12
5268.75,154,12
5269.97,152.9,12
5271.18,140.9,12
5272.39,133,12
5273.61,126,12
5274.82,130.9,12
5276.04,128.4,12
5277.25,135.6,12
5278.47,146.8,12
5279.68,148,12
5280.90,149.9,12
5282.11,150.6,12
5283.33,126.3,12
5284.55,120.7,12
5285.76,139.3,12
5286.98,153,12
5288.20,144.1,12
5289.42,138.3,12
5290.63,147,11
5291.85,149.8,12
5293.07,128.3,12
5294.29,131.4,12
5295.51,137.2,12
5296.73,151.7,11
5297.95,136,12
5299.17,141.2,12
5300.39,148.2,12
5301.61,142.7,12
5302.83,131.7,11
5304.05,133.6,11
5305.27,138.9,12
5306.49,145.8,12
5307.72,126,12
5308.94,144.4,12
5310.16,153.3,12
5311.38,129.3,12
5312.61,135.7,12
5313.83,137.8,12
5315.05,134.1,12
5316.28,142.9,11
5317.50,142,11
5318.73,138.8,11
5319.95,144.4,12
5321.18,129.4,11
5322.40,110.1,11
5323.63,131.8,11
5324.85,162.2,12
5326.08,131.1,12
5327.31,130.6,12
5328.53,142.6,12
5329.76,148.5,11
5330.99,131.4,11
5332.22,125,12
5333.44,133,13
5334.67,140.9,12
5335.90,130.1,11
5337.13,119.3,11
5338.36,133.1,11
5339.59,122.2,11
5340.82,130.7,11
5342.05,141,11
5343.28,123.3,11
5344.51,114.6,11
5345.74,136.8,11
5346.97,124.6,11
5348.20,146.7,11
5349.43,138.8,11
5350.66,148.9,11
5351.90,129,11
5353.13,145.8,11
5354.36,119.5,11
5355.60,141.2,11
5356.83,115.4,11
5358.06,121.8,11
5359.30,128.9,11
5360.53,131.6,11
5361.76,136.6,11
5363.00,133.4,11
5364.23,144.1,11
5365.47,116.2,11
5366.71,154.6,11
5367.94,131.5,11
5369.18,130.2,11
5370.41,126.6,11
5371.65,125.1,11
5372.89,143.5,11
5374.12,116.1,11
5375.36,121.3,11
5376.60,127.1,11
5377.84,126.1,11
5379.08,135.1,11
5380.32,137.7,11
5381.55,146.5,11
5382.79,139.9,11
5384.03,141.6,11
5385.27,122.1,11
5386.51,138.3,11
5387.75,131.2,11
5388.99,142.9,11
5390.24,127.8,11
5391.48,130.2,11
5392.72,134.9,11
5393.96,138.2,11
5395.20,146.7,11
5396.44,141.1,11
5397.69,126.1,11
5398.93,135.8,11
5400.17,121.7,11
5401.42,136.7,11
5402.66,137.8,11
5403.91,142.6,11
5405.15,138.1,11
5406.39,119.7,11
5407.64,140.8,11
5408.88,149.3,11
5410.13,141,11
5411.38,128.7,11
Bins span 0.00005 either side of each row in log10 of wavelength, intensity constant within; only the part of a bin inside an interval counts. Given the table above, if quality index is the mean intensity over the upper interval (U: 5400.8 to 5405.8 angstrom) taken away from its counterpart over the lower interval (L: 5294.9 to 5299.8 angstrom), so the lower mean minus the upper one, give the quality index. 3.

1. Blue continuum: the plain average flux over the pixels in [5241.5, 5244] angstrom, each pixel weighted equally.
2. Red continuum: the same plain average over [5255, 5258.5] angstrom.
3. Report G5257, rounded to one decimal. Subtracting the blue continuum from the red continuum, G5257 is -7.3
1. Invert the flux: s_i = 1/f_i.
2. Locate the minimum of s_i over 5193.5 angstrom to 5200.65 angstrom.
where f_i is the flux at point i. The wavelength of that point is 5200.05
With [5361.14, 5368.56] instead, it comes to 5366.71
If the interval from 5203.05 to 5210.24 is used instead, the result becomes 5203.65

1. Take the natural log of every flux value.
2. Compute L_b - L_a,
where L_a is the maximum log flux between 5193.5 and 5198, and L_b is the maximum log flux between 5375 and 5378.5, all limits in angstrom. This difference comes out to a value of -0.11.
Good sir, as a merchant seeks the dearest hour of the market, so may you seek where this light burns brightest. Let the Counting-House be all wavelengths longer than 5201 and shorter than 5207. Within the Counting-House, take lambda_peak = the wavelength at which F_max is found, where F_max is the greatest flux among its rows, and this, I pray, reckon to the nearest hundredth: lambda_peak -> 5201.25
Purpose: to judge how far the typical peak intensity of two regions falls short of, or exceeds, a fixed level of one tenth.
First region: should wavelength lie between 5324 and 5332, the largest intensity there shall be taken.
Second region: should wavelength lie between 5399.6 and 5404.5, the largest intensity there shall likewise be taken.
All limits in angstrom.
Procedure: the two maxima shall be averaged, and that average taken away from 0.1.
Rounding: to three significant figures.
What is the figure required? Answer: -152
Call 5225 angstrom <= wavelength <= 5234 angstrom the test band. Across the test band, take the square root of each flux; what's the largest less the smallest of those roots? 1.34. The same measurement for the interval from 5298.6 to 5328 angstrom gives 2.24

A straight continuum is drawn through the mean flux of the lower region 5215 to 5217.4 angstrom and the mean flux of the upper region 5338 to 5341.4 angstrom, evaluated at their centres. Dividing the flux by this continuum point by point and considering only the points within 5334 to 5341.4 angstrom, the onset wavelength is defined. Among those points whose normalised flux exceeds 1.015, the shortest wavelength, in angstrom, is 5334.67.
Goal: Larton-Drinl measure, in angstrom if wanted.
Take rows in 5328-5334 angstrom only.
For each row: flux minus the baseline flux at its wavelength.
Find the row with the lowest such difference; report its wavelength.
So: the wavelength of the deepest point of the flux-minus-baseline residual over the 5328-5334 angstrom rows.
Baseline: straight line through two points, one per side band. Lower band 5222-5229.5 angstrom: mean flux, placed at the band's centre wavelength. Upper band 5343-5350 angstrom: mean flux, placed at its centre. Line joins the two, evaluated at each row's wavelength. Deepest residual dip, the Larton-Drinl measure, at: 5332.22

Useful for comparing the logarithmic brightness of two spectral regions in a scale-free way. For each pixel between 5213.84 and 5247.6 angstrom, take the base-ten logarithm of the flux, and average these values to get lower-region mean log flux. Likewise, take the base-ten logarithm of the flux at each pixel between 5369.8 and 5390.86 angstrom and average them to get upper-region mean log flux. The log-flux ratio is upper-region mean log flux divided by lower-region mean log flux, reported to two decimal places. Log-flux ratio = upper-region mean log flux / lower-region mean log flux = 0.99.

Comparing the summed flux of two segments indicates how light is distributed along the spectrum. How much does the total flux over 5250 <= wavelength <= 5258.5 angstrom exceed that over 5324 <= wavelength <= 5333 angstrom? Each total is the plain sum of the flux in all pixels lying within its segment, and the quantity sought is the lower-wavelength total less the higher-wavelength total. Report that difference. -23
